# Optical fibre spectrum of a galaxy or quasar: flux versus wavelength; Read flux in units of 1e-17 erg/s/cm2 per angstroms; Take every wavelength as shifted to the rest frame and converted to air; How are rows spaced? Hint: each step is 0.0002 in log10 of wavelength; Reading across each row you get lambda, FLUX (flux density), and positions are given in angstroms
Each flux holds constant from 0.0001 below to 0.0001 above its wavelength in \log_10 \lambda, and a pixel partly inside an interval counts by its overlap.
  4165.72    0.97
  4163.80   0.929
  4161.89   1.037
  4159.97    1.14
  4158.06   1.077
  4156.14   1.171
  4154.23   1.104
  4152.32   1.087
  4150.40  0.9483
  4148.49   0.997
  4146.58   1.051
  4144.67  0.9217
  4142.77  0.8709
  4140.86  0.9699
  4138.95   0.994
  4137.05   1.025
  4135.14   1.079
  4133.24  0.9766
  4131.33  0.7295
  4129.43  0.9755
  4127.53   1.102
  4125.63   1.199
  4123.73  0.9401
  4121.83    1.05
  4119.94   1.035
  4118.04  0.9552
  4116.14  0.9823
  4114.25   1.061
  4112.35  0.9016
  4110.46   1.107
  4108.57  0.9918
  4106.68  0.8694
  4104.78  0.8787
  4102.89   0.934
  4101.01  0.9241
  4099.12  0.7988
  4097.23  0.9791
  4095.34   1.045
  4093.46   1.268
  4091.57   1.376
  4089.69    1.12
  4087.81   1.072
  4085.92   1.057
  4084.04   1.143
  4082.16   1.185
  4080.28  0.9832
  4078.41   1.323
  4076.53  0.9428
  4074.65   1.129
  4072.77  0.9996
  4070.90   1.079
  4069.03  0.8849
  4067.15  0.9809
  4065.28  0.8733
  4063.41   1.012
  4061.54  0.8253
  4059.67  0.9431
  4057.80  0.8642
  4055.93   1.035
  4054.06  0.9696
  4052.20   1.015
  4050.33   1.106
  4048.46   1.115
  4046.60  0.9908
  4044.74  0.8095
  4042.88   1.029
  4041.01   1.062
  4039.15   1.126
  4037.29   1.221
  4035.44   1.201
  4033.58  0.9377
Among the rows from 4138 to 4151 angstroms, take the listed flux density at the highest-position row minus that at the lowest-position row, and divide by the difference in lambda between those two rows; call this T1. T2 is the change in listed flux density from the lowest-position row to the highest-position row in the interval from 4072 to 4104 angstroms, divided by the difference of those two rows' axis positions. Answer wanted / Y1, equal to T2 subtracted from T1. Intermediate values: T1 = -0.004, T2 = -0.0022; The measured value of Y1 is -0.002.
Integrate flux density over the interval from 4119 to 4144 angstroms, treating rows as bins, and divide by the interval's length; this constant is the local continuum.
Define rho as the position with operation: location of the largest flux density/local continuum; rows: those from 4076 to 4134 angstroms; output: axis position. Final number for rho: 4091.57 angstroms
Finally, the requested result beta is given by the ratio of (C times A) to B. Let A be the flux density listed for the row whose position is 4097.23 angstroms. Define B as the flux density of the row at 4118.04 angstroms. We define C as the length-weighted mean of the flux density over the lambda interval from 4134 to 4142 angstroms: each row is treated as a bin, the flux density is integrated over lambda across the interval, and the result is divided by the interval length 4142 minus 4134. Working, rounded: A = 0.9791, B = 0.9552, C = 1.01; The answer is 1.04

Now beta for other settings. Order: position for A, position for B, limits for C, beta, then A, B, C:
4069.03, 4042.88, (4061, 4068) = 0.80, 0.8849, 1.029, 0.93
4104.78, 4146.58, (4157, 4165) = 0.87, 0.8787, 1.051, 1.05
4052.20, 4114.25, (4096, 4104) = 0.87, 1.015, 1.061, 0.91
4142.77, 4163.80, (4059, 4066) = 0.86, 0.8709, 0.929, 0.91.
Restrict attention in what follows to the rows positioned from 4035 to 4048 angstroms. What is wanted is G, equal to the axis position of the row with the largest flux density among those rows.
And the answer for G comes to 4037.29 angstroms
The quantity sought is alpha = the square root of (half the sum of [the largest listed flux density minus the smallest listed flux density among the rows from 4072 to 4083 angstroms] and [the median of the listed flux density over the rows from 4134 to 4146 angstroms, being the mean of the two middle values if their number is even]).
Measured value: 0.825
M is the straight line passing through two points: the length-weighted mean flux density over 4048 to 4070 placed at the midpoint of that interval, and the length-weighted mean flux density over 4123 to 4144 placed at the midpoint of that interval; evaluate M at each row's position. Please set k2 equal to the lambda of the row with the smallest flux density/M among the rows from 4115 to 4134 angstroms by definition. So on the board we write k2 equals 4131.33 angstroms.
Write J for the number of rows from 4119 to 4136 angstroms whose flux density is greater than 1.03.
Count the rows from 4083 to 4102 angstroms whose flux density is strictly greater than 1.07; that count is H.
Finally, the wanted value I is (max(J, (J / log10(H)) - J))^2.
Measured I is 25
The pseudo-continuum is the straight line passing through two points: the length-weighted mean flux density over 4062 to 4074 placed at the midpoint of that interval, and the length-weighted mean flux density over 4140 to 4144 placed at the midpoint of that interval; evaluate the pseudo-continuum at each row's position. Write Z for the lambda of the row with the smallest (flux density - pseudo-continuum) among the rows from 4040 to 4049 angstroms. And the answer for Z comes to 4044.74 angstroms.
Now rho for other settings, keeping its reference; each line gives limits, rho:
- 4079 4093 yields 4091.57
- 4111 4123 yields 4114.25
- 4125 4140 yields 4125.63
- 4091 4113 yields 4091.57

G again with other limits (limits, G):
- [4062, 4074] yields 4070.90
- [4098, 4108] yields 4102.89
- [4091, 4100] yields 4091.57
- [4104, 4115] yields 4110.46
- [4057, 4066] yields 4063.41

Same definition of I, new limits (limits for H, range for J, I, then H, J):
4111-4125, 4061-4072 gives 1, 0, 1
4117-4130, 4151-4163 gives 194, 2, 6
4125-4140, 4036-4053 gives 30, 3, 5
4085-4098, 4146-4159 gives 25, 4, 5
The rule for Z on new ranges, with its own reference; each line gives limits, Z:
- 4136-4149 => 4142.77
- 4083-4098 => 4097.23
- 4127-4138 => 4131.33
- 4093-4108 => 4099.12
